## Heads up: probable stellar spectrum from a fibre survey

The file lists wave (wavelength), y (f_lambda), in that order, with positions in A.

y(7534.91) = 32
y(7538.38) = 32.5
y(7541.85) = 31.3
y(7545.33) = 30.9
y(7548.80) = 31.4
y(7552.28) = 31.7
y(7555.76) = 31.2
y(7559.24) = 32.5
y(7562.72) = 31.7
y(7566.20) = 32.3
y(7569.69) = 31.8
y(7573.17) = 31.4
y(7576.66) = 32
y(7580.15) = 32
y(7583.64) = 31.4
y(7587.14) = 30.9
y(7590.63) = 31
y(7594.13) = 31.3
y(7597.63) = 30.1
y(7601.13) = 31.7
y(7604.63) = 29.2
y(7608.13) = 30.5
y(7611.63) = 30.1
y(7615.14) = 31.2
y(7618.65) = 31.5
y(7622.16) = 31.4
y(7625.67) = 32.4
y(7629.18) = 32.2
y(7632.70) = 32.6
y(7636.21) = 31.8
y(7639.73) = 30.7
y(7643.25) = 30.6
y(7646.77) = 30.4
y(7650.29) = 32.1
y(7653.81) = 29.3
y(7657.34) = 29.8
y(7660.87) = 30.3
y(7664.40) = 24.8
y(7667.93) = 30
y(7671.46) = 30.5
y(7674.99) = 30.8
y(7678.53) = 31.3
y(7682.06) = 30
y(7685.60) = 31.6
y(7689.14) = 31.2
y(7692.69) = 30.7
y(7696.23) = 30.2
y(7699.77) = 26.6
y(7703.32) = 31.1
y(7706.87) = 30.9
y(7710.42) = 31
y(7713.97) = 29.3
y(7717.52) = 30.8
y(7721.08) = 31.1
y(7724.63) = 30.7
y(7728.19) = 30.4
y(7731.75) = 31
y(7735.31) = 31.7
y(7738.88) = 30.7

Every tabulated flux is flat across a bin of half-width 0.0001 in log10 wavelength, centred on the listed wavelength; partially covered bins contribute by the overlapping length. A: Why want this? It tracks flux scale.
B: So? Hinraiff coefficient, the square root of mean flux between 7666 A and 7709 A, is 5.51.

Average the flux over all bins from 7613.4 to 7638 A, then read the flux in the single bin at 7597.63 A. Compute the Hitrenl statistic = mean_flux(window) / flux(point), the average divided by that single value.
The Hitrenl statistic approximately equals 1.06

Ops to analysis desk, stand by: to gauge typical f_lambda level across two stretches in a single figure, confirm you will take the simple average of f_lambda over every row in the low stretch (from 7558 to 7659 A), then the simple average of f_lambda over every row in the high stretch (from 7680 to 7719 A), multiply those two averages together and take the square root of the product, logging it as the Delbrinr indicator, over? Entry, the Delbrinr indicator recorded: 30.77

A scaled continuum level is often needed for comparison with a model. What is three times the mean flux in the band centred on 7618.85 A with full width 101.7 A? 92.5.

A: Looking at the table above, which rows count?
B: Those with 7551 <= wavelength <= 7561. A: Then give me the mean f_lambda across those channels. 31.8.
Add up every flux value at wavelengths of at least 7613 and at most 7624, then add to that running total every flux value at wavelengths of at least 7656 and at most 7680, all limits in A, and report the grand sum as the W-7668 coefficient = 302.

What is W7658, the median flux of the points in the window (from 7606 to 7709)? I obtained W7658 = 30.7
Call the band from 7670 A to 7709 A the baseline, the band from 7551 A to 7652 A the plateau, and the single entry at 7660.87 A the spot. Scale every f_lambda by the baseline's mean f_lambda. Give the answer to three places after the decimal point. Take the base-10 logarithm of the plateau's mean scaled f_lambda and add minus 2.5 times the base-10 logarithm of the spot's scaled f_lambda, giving 0.018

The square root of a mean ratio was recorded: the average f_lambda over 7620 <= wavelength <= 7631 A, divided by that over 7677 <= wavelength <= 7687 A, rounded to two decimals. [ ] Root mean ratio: 1.02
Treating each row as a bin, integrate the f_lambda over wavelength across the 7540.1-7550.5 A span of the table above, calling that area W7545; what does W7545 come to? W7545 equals 325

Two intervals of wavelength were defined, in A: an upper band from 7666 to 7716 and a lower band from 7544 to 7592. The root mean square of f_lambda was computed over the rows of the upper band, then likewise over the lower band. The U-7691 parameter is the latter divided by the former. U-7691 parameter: 1.04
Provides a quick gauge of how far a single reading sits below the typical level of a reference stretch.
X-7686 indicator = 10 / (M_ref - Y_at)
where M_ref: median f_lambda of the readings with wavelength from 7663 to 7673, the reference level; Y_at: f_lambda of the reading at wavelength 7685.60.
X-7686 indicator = -6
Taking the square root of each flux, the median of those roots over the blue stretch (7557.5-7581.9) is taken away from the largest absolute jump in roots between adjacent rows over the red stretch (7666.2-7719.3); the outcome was -5.24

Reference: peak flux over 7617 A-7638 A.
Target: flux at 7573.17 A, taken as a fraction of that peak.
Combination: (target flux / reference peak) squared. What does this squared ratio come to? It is 0.93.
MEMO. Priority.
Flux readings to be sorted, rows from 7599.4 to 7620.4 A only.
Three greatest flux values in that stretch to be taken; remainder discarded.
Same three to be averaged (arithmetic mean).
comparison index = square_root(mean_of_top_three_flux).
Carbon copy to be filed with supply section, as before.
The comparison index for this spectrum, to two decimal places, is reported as 5.61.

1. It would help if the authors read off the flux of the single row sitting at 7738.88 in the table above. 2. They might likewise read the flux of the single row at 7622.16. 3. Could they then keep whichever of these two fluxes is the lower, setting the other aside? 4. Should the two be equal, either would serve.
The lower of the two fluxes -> 30.7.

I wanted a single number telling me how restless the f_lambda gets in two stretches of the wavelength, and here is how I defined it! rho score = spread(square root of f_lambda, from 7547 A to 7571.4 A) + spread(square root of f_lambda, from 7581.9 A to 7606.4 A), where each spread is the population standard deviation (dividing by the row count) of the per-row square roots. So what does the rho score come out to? 0.11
